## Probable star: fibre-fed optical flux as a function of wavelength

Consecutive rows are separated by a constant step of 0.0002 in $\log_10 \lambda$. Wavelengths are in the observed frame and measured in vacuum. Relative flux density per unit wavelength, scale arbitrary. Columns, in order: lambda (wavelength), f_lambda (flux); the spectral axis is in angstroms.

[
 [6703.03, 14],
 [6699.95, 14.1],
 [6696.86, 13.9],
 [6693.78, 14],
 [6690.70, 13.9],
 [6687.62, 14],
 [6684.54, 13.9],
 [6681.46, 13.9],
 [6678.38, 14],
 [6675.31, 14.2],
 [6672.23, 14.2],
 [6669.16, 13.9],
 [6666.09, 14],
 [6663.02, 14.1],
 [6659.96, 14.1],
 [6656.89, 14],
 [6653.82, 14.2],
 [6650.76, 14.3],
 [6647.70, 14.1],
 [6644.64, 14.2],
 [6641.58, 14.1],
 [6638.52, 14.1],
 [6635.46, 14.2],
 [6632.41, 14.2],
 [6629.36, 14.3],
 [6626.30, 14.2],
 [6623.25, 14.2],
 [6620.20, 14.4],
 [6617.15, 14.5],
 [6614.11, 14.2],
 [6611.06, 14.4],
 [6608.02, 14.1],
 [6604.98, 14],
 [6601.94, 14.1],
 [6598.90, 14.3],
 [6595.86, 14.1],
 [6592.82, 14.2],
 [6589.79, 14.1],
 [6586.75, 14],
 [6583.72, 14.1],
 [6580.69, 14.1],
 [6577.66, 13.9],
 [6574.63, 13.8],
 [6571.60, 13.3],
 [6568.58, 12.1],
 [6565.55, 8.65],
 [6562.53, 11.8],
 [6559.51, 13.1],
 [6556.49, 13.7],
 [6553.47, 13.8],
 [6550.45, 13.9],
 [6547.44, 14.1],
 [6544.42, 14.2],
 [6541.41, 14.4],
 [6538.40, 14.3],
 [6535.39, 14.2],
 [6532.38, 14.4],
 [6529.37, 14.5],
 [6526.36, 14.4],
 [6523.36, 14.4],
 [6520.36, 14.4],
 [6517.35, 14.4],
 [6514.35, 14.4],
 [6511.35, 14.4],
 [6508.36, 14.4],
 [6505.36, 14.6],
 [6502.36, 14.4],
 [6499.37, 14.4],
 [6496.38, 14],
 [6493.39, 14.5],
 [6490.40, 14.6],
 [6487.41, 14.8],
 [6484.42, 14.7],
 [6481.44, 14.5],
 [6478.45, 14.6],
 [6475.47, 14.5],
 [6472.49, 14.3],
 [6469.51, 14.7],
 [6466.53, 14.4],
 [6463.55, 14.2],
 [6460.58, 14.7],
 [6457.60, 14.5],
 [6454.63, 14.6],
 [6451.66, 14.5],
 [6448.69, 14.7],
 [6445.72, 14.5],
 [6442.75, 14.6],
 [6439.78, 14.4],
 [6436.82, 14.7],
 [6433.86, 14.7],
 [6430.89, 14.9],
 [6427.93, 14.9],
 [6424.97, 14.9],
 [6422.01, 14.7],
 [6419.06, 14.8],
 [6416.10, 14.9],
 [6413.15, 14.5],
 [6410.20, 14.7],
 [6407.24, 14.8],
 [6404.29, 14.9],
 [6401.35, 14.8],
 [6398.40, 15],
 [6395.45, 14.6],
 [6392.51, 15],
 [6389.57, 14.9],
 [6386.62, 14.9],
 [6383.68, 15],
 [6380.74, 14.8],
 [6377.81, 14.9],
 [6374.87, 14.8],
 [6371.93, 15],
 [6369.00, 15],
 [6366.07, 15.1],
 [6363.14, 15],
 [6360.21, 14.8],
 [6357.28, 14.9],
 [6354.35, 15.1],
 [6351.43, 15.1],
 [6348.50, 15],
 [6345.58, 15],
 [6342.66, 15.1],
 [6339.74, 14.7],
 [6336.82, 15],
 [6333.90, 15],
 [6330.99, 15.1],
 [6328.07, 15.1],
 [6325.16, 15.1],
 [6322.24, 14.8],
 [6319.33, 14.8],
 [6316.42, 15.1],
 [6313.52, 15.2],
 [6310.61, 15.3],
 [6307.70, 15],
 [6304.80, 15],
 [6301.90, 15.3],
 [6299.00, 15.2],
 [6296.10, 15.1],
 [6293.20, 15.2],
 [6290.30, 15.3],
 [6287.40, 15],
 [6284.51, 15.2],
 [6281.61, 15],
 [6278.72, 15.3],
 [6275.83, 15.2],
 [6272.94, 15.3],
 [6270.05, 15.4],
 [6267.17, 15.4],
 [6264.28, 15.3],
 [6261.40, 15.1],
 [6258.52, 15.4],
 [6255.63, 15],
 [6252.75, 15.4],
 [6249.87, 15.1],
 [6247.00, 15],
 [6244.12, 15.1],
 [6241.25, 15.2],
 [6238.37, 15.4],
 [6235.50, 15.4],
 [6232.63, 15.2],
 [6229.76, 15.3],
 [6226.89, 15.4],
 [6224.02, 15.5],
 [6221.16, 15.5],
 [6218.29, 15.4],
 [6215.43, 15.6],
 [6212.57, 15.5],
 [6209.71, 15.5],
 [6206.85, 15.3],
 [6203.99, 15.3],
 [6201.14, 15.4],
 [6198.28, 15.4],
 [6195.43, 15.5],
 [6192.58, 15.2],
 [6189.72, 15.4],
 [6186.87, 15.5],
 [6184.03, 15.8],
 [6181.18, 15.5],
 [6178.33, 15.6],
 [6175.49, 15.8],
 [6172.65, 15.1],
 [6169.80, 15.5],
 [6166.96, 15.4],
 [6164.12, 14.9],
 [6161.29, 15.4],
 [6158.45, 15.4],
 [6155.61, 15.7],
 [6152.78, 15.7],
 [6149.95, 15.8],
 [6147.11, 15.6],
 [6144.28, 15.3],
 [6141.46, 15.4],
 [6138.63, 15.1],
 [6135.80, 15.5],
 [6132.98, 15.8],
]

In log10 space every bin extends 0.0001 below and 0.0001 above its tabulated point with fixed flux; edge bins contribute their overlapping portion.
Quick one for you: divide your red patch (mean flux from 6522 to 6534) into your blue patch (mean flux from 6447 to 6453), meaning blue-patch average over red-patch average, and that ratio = 1.01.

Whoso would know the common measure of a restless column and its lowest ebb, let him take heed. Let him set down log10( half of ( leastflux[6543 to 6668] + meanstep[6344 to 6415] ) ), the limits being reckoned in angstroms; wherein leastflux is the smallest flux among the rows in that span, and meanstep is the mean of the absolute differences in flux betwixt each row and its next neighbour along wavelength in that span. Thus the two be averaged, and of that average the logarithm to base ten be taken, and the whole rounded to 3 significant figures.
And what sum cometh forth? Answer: 0.643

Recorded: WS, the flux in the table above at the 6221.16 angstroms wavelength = 15.5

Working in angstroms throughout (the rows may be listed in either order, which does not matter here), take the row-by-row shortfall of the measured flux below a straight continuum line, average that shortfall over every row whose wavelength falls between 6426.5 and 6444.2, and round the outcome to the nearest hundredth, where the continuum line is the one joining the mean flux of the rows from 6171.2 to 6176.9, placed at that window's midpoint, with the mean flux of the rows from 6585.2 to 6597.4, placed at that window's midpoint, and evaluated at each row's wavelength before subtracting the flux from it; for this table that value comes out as -0.10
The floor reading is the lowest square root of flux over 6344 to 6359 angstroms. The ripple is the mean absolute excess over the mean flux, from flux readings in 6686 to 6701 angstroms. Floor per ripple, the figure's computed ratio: 60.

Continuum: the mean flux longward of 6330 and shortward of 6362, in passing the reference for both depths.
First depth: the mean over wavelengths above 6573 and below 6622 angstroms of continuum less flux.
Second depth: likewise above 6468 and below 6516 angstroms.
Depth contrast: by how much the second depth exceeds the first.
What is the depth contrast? -0.3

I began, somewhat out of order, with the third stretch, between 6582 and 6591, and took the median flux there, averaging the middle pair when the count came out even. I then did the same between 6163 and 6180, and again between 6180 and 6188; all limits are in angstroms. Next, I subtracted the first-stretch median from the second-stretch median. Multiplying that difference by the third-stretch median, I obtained 1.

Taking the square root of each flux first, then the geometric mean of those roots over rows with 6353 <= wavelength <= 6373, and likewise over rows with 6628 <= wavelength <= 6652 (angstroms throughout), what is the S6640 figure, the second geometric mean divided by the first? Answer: 0.973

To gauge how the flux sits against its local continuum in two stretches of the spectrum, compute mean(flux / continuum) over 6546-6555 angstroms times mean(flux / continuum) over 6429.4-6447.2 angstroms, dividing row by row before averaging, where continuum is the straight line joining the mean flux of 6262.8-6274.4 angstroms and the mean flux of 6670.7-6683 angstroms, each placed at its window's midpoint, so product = 0.951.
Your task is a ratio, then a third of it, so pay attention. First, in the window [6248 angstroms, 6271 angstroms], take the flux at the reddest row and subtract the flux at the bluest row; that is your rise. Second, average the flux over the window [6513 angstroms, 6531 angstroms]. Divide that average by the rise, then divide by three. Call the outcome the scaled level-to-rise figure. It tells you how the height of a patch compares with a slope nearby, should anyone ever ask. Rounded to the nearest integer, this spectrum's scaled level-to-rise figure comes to 16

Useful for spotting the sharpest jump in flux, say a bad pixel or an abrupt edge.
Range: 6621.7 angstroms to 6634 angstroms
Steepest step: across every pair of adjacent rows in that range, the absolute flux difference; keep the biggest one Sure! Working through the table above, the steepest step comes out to 0.10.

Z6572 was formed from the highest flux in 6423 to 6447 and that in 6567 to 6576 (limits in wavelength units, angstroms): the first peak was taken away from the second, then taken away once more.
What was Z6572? -16.0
